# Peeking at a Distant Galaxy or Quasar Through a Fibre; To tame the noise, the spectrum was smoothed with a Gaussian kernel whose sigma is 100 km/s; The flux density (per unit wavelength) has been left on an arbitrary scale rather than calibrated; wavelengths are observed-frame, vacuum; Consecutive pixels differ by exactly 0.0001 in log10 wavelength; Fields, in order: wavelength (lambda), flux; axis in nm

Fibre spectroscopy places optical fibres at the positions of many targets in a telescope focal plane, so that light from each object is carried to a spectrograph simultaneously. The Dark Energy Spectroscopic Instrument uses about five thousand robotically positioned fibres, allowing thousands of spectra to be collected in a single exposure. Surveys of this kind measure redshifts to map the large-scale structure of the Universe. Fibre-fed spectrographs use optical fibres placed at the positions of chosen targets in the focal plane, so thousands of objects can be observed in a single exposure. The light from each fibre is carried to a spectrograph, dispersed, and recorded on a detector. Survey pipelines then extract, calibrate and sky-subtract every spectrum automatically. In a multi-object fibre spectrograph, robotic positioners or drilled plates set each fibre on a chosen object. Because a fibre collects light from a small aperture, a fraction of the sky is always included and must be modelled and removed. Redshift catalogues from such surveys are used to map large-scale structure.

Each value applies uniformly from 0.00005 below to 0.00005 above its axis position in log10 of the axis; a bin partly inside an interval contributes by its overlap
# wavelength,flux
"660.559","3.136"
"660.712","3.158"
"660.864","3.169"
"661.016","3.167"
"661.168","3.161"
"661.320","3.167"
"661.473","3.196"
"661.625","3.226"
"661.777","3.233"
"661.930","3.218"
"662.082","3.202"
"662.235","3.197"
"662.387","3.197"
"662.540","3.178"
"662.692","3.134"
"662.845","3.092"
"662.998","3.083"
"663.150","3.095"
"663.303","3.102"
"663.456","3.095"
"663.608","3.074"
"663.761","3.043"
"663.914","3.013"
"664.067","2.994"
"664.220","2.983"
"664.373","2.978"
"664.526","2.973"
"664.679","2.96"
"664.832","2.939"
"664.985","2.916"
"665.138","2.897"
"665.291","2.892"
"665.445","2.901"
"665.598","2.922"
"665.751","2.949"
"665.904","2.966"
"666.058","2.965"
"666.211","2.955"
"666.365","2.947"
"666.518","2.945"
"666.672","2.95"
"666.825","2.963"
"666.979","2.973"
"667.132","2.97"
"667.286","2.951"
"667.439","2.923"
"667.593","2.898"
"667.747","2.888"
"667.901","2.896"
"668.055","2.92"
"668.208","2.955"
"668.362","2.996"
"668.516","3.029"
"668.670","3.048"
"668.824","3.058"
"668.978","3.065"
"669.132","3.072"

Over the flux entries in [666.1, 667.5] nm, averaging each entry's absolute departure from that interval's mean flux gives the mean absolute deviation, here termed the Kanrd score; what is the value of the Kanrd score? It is 0.011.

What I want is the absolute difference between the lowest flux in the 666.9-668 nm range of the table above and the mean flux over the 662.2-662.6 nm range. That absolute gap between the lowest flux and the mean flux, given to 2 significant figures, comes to 0.30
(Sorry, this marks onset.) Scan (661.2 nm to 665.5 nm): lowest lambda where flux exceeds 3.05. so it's 661.320 nm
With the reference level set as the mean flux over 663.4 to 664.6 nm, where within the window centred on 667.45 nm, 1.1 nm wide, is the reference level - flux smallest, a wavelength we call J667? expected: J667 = 666.979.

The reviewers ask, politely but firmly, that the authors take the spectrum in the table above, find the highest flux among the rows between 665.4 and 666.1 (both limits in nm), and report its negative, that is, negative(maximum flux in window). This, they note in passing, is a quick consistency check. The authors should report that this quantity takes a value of -2.97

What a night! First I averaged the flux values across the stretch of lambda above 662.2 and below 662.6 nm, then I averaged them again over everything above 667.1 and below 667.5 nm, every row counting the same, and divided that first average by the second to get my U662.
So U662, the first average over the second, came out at 1.08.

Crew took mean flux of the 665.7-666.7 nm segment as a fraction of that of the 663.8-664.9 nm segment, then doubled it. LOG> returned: 1.98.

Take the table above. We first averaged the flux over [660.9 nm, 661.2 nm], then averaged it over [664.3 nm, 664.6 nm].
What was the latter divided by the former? 0.94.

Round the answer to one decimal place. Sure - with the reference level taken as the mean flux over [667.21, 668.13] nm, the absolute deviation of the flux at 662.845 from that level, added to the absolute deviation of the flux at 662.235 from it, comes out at 0.5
